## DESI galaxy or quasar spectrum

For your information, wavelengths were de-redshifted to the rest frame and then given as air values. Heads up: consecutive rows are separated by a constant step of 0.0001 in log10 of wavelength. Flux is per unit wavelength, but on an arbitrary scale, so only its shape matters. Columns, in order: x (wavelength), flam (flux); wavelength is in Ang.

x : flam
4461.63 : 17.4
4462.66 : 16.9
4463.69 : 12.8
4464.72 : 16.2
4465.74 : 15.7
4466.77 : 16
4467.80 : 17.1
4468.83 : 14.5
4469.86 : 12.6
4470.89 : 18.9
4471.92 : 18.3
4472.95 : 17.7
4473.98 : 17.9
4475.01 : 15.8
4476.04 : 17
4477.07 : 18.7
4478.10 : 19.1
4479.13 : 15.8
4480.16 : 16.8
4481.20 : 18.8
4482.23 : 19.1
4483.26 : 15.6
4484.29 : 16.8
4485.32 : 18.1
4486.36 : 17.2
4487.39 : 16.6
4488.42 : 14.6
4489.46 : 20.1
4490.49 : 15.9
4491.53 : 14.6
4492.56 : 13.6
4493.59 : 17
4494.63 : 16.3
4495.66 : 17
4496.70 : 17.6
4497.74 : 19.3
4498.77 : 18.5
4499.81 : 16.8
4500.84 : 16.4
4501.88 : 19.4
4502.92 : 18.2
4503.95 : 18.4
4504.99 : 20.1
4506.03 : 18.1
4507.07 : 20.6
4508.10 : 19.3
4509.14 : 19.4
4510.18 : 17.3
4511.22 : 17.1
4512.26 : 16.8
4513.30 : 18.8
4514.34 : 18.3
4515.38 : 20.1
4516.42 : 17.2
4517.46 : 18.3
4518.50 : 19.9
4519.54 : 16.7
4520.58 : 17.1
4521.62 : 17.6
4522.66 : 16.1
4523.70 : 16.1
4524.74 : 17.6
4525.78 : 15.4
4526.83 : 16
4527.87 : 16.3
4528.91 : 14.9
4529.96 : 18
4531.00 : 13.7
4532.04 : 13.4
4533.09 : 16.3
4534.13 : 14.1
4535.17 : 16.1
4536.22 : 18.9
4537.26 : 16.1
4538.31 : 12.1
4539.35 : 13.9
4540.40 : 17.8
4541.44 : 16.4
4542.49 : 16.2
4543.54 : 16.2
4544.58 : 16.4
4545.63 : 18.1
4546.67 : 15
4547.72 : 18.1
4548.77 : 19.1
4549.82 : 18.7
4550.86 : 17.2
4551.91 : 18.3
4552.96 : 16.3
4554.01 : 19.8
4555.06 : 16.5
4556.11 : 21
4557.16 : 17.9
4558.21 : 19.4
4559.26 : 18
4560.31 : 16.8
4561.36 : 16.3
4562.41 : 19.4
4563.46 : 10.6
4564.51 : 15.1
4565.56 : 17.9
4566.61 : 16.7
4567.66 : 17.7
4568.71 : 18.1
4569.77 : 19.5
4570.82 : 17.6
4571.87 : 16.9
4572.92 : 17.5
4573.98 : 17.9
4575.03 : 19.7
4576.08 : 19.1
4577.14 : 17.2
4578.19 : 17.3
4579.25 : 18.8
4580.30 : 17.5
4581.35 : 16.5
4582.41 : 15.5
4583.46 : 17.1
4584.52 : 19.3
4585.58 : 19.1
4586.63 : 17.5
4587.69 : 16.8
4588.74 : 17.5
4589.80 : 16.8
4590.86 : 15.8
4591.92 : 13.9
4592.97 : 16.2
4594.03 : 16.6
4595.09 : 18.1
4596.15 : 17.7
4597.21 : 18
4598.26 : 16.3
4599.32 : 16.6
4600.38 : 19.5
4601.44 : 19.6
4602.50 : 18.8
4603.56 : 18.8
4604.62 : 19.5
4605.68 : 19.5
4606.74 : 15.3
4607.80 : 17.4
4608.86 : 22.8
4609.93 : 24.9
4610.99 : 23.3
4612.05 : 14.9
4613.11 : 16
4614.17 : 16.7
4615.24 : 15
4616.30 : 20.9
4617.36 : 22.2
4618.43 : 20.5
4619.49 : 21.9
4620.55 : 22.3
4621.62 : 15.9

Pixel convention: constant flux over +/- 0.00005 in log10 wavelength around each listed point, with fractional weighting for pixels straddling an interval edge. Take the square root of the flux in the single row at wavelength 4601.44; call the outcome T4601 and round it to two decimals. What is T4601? 4.43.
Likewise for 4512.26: 4.10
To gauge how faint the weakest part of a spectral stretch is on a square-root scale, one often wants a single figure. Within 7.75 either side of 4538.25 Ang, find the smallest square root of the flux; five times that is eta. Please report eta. 17.4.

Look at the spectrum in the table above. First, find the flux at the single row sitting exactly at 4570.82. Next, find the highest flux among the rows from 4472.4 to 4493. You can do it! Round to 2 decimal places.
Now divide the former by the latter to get 0.88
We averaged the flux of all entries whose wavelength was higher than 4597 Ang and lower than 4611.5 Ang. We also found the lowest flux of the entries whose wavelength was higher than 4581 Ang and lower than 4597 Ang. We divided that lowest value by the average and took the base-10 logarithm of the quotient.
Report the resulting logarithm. -0.143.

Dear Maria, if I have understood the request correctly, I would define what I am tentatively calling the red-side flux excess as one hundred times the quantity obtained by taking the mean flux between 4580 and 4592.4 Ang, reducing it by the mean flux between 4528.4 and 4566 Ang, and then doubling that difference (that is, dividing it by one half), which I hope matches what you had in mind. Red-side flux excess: 55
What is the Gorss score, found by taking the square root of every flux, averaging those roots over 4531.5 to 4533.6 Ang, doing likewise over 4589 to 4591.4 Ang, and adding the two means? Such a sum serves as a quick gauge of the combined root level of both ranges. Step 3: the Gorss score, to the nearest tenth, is 7.9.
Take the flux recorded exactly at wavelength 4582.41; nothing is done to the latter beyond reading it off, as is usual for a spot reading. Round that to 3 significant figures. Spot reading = 15.5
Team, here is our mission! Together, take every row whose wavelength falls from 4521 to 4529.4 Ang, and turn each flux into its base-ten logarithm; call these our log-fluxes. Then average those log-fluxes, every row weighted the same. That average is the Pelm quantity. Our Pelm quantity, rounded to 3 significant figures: 1.21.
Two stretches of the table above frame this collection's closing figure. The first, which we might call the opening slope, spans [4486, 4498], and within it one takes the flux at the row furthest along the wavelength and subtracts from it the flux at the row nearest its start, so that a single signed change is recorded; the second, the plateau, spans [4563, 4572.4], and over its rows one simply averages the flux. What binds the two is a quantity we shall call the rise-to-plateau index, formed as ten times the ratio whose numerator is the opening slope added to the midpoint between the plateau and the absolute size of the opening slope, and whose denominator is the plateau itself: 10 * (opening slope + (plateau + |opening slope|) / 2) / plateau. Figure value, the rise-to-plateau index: 6.9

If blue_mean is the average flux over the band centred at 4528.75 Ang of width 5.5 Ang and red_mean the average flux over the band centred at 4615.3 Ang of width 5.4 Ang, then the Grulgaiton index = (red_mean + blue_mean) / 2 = 17.0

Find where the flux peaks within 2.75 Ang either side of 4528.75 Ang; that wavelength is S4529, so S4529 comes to 4529.96 Ang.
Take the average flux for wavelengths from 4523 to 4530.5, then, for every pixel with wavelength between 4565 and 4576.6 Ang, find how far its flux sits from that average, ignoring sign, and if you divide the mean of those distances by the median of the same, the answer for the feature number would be 1.10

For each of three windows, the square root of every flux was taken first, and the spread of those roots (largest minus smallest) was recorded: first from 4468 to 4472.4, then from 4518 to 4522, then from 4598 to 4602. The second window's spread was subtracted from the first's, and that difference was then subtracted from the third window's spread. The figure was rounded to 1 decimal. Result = 0.0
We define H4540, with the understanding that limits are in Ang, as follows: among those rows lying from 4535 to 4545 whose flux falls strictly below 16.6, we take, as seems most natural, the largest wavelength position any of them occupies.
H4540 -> 4544.58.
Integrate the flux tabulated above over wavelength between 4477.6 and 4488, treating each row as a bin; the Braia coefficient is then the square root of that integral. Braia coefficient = 13.4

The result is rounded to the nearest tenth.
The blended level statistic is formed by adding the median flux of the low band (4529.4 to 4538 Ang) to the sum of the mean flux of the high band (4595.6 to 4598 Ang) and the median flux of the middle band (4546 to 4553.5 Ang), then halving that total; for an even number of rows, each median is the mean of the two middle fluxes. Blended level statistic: 26.0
